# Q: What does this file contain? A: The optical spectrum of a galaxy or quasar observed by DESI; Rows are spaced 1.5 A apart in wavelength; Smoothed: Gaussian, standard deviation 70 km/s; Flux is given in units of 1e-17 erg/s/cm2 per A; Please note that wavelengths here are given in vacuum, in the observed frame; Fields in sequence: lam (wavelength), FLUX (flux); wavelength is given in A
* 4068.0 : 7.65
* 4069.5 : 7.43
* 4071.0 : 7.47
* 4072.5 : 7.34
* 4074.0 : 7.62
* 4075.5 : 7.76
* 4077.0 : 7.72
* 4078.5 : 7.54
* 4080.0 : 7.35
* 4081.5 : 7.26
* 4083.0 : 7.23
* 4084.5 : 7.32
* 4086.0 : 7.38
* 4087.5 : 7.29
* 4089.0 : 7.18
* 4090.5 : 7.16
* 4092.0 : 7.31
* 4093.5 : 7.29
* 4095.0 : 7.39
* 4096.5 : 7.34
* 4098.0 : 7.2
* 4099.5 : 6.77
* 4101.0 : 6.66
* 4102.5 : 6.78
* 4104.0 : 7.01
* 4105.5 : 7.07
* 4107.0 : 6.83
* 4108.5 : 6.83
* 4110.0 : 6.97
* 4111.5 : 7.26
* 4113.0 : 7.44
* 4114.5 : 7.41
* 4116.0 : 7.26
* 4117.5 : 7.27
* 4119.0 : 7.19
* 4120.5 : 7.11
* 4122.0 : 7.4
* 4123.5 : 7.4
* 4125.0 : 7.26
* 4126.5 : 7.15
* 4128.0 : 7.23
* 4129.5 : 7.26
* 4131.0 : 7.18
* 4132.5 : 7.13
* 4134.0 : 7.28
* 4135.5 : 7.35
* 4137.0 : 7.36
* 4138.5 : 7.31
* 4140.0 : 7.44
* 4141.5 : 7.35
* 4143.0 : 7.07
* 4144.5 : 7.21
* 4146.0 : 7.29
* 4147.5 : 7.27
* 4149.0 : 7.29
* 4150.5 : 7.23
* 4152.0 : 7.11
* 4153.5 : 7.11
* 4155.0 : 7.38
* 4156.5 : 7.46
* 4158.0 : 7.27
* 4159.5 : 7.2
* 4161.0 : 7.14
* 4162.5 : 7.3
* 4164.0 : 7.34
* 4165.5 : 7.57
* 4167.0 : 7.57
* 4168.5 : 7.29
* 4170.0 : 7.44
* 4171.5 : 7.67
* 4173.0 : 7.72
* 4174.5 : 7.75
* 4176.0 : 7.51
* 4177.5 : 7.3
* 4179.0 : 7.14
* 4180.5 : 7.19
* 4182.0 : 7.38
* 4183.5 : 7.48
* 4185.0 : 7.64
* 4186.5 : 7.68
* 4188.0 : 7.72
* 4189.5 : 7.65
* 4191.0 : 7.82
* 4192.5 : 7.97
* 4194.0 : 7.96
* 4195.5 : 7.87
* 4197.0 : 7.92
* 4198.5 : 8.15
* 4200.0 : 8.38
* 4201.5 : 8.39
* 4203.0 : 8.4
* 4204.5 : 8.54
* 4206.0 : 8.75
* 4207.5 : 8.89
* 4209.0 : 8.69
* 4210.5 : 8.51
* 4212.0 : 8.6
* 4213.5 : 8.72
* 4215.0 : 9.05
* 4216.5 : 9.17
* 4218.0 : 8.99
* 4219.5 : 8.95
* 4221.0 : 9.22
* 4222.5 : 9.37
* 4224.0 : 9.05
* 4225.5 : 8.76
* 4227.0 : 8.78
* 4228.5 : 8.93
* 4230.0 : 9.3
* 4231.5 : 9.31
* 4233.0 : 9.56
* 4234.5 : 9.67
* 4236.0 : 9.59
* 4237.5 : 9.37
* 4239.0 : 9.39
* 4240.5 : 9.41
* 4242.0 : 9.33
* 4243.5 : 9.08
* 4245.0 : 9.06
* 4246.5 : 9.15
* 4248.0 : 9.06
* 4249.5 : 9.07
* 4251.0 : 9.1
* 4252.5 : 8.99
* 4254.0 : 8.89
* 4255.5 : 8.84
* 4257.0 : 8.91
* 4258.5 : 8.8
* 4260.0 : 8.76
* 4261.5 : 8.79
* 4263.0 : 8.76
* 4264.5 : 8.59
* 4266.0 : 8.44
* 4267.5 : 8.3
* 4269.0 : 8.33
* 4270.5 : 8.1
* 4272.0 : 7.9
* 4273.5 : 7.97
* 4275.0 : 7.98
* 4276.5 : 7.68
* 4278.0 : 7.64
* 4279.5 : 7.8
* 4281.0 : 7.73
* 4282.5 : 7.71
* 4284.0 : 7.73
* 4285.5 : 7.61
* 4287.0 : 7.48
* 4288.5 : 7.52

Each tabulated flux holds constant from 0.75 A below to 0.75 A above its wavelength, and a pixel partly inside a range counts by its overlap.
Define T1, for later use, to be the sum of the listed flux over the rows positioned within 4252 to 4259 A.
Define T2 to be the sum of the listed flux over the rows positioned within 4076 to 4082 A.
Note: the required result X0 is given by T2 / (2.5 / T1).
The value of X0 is 531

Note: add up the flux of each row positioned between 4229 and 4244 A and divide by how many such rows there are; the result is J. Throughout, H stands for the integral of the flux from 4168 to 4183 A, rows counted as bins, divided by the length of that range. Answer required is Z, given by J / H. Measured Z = 1.26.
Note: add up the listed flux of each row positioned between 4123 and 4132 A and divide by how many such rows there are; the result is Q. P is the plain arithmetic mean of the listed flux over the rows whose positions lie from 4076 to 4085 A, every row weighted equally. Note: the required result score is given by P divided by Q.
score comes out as 1.02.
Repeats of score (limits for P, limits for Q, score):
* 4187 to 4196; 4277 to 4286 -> 1.02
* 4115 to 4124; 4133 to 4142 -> 0.99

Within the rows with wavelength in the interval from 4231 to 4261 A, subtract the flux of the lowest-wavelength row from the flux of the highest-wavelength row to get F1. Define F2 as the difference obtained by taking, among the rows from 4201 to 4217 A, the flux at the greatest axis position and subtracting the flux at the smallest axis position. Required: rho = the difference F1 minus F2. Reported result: -1.3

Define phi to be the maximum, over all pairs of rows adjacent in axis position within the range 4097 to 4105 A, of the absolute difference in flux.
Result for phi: 0.43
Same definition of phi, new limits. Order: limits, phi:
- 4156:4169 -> 0.28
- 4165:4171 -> 0.28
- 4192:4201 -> 0.23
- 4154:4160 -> 0.19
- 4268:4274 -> 0.23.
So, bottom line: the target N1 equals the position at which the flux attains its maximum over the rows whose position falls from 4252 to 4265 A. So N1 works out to 4252.5 A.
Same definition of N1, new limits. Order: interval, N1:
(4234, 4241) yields 4234.5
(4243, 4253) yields 4246.5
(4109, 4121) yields 4113.0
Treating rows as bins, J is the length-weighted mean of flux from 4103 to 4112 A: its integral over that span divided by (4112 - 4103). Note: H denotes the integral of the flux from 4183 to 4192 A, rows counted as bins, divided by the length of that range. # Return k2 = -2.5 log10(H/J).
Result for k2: -0.10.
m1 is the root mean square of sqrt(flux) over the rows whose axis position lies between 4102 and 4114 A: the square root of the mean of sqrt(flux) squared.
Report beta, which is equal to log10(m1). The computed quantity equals 0.42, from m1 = 2.65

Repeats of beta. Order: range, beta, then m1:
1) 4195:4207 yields 0.46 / 2.88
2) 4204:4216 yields 0.47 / 2.95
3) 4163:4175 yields 0.44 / 2.75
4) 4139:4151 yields 0.43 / 2.70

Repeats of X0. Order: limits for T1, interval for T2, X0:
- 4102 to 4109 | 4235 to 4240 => 391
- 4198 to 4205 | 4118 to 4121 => 239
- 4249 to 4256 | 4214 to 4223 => 983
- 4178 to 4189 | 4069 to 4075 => 624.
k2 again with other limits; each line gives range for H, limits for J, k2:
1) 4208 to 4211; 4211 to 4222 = 0.04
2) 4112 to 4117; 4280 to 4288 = 0.04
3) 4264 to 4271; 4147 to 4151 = -0.15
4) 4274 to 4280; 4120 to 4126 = -0.07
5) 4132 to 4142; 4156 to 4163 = -0.01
